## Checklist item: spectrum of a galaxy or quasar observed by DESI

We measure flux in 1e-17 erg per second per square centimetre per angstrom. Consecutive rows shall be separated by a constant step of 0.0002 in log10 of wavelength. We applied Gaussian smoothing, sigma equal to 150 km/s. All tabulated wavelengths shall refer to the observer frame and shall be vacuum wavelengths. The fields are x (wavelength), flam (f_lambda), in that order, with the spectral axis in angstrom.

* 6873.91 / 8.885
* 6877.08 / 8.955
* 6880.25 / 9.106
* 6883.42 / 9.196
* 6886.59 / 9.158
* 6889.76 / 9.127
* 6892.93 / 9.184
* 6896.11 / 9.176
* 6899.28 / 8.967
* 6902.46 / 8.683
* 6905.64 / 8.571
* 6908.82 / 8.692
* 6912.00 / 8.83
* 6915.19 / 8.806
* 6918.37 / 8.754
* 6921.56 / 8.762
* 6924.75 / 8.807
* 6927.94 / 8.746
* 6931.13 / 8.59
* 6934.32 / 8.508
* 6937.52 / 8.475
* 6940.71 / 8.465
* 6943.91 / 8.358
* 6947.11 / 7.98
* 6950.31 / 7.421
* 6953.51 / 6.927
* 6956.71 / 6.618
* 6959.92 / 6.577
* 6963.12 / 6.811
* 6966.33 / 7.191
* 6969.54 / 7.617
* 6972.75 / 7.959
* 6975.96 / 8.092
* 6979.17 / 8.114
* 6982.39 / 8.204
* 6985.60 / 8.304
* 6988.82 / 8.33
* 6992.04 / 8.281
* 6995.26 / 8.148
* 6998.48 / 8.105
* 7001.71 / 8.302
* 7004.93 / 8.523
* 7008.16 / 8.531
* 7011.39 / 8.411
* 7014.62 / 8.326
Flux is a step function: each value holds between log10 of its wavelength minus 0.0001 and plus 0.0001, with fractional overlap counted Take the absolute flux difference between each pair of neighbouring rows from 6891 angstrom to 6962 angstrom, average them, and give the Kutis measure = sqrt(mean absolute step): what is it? 0.39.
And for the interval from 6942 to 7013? 0.45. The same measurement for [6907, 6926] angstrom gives 0.23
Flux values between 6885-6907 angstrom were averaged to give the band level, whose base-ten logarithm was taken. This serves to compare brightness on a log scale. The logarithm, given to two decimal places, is 0.95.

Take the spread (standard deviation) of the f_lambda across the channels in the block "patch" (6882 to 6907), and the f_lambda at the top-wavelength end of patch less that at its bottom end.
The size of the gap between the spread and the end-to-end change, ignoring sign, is 0.9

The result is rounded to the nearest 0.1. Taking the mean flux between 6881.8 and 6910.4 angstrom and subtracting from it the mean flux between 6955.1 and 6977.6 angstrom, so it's 1.7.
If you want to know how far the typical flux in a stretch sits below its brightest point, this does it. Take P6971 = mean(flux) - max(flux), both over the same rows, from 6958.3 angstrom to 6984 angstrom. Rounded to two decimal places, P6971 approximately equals -0.63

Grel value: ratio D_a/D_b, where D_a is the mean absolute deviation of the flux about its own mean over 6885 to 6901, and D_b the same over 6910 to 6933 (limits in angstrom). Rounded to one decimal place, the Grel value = 1.2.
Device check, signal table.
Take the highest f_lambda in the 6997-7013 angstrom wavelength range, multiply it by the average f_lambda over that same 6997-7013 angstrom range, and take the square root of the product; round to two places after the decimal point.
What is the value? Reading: 8.45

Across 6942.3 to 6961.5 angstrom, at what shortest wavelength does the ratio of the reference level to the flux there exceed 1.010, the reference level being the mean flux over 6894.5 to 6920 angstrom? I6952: 6943.91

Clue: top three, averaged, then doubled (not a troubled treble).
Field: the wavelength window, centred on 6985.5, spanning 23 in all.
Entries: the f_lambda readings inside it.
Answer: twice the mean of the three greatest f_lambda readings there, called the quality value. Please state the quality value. 16.6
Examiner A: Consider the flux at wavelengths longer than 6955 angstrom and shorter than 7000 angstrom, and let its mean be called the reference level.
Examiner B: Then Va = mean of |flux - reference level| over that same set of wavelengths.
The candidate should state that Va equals 0.55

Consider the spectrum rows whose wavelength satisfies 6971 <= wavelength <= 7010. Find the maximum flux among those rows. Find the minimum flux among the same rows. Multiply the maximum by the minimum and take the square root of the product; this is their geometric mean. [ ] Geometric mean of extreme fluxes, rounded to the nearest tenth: 8.2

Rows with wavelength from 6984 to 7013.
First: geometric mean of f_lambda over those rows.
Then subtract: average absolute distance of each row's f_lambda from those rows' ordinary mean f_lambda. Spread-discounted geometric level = 8.2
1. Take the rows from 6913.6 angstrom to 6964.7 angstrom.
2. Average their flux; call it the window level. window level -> 8.0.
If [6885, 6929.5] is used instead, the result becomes 8.9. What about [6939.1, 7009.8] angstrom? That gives 7.9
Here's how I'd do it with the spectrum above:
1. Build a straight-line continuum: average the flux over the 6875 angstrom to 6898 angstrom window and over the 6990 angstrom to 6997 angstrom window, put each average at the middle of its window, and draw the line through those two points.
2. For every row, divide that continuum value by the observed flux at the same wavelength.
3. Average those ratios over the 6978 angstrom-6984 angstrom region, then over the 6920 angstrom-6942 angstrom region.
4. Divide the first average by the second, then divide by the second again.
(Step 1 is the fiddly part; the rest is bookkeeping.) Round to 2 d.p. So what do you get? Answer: 0.99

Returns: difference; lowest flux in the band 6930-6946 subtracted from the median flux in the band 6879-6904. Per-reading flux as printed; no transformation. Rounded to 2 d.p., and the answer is 0.78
